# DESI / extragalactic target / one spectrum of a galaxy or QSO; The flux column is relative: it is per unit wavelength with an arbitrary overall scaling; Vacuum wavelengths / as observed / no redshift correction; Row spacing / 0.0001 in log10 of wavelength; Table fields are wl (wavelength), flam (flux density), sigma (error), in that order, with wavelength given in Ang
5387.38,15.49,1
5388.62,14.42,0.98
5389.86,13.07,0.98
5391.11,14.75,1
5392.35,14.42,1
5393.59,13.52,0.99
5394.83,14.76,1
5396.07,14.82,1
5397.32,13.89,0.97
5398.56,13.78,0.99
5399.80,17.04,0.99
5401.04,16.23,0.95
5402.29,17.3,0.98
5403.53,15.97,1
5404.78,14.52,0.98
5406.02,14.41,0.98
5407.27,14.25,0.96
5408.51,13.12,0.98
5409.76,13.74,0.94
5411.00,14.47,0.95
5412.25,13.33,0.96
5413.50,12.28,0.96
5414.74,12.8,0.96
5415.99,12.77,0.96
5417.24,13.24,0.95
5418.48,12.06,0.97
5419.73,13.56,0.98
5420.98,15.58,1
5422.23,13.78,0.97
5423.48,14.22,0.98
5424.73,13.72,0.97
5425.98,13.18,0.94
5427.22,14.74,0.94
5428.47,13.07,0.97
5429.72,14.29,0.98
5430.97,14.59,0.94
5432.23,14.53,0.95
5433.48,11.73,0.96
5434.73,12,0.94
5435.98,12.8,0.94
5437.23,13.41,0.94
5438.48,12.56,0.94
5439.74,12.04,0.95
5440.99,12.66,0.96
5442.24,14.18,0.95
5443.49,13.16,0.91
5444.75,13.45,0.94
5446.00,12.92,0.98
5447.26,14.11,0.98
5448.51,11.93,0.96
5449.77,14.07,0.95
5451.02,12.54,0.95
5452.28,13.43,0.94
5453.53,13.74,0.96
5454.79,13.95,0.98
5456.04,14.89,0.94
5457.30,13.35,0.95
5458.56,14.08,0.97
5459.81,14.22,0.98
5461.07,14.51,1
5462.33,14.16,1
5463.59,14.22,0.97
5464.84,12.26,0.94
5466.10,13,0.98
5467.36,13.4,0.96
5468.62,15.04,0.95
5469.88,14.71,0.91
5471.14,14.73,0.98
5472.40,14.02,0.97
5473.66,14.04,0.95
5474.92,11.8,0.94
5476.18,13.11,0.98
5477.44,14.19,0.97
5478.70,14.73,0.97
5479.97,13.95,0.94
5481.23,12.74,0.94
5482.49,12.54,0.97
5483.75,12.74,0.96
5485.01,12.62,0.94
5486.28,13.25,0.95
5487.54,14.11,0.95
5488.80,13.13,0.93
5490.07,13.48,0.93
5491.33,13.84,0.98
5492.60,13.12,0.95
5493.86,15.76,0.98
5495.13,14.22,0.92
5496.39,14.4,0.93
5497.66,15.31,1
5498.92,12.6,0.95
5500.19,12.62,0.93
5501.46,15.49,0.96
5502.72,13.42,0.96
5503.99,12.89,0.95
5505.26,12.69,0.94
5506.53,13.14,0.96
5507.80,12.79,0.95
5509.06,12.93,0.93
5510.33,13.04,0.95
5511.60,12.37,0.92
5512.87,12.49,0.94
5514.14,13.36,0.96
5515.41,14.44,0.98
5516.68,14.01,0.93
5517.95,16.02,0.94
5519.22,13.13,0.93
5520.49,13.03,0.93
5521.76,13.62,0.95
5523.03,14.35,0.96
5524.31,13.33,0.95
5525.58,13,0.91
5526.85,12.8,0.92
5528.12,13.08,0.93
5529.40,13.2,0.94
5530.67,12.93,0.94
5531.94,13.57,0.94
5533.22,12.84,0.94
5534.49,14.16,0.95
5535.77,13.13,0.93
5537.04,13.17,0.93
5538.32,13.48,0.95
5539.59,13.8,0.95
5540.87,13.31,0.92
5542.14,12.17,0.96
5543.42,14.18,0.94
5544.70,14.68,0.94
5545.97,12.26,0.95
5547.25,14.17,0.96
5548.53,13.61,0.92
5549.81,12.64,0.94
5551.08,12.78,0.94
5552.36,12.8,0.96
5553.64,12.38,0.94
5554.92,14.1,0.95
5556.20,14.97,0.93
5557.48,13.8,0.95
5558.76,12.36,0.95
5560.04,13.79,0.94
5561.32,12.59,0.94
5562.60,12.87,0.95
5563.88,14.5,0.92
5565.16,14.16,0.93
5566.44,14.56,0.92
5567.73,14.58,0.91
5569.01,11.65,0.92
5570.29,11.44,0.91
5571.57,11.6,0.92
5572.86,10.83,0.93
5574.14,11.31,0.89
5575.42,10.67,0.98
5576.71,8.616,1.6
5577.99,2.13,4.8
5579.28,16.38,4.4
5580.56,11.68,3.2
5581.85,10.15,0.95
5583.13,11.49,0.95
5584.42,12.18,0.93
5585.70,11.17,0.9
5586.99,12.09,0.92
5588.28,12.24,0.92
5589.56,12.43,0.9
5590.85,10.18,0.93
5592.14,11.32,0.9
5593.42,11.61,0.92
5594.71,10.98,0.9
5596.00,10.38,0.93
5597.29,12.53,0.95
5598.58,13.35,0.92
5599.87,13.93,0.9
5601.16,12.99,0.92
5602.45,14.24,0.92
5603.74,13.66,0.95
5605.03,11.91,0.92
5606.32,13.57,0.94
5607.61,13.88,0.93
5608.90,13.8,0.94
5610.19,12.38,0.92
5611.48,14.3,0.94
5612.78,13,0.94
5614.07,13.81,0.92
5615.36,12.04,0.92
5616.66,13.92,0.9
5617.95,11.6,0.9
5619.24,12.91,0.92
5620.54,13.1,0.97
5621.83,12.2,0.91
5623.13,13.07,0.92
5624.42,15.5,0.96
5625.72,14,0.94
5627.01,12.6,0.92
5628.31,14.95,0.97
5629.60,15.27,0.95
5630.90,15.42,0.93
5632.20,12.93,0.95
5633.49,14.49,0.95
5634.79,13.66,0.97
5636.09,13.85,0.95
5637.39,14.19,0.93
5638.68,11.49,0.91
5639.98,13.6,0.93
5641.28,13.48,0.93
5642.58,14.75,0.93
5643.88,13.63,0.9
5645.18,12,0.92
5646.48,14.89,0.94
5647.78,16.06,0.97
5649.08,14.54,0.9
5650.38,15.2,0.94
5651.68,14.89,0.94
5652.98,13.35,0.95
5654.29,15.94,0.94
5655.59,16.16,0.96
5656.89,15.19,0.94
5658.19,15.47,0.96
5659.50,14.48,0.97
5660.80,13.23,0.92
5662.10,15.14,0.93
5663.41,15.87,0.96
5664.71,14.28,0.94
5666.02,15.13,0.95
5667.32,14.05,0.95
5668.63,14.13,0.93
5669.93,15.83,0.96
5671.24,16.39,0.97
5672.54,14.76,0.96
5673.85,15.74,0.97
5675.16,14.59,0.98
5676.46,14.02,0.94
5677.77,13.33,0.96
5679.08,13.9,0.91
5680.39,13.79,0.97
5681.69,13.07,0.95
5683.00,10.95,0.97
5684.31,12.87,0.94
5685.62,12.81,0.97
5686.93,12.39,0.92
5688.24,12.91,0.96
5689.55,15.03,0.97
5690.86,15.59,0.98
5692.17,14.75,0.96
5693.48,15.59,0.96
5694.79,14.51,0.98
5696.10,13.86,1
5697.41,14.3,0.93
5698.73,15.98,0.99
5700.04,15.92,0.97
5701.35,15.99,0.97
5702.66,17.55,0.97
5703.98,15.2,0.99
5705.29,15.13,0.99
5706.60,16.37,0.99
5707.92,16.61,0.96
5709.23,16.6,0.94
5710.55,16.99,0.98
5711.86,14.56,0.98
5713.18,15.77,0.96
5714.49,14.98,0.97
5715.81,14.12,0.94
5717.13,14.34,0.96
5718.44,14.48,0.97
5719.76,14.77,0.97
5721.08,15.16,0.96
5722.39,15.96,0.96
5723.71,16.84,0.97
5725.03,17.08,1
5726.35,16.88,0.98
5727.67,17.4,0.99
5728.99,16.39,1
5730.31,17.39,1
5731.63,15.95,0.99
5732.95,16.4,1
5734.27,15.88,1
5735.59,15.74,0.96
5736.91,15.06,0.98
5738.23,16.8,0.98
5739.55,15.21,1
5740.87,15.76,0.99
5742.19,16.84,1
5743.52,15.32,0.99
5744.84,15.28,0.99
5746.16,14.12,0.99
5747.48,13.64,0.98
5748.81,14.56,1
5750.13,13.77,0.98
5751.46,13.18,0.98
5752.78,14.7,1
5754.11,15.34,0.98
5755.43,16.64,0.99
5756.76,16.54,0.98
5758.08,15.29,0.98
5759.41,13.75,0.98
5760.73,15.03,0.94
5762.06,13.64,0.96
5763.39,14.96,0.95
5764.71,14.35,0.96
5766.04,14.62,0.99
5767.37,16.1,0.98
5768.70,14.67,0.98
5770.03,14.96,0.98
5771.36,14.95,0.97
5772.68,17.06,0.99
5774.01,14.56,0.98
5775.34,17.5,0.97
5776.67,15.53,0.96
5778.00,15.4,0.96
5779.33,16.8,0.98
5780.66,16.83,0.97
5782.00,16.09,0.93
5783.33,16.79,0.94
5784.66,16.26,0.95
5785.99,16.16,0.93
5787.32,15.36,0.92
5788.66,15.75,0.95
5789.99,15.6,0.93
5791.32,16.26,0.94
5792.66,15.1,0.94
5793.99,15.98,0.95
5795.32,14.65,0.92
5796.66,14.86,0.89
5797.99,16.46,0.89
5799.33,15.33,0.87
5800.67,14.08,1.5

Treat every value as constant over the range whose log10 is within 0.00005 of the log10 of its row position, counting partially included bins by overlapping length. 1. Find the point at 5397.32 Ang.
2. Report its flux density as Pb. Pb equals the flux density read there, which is 13.89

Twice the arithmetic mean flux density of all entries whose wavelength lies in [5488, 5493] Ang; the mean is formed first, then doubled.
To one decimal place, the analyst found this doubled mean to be 26.8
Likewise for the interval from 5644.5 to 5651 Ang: 29.1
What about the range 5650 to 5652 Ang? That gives 30.1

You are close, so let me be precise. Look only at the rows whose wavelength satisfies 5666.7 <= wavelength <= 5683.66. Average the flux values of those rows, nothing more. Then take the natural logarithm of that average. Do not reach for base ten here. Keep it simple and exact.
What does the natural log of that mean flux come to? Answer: 2.65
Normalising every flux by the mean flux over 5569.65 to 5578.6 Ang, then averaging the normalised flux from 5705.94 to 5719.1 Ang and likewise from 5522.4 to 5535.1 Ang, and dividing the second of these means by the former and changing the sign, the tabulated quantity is -0.86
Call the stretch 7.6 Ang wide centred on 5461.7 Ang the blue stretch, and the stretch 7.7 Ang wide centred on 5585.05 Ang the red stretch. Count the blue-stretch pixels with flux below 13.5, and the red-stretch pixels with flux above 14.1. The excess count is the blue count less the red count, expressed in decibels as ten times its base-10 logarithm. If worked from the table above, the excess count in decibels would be 0.0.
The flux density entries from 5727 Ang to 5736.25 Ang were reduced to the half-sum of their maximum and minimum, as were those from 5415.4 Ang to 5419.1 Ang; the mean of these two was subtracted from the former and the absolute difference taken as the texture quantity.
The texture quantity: 1.96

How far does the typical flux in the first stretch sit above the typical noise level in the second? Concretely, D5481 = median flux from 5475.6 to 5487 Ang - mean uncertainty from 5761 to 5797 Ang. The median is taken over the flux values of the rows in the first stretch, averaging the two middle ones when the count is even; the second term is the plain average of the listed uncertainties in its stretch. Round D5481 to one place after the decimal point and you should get 12.2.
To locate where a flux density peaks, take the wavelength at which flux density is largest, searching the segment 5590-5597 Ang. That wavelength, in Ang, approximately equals 5593.42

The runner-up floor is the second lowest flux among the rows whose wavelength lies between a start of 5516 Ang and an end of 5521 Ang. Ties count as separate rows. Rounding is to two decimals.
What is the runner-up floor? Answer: 13.13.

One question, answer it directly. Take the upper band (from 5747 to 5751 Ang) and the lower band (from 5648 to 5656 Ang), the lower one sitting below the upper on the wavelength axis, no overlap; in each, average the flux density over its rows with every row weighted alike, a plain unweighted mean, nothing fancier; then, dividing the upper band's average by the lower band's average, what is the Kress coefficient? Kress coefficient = 0.93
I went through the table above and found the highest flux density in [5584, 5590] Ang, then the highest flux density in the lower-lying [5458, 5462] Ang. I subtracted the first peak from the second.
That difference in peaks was 2.1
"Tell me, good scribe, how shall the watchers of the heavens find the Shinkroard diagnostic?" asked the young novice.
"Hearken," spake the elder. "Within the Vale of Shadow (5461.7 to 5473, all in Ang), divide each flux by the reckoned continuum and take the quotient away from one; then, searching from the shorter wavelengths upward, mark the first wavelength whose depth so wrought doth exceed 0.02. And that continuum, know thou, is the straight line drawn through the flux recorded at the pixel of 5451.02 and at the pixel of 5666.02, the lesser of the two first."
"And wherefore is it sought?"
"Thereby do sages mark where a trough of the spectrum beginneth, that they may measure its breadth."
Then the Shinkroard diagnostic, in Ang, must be 5464.84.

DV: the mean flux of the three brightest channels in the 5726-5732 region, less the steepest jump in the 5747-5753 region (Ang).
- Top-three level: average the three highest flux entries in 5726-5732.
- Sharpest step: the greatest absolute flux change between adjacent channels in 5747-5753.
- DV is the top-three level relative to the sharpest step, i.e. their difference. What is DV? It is 15.7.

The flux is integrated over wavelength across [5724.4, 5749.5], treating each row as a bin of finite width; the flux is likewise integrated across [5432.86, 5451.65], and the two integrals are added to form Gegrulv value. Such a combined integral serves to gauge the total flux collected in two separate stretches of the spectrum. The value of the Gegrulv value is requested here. 641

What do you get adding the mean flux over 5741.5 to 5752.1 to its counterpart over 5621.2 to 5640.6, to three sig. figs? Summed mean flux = 28.4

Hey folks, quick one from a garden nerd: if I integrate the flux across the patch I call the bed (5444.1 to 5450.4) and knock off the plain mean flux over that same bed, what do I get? 70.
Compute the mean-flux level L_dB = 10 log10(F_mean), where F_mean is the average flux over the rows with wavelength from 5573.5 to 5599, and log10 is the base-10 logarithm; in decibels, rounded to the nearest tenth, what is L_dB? 10.5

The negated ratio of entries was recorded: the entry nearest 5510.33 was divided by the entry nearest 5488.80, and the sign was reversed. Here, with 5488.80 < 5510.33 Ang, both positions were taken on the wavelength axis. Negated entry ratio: -0.99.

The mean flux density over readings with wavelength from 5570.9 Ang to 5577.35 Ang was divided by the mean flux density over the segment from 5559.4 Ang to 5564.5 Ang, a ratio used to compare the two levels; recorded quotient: 0.79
